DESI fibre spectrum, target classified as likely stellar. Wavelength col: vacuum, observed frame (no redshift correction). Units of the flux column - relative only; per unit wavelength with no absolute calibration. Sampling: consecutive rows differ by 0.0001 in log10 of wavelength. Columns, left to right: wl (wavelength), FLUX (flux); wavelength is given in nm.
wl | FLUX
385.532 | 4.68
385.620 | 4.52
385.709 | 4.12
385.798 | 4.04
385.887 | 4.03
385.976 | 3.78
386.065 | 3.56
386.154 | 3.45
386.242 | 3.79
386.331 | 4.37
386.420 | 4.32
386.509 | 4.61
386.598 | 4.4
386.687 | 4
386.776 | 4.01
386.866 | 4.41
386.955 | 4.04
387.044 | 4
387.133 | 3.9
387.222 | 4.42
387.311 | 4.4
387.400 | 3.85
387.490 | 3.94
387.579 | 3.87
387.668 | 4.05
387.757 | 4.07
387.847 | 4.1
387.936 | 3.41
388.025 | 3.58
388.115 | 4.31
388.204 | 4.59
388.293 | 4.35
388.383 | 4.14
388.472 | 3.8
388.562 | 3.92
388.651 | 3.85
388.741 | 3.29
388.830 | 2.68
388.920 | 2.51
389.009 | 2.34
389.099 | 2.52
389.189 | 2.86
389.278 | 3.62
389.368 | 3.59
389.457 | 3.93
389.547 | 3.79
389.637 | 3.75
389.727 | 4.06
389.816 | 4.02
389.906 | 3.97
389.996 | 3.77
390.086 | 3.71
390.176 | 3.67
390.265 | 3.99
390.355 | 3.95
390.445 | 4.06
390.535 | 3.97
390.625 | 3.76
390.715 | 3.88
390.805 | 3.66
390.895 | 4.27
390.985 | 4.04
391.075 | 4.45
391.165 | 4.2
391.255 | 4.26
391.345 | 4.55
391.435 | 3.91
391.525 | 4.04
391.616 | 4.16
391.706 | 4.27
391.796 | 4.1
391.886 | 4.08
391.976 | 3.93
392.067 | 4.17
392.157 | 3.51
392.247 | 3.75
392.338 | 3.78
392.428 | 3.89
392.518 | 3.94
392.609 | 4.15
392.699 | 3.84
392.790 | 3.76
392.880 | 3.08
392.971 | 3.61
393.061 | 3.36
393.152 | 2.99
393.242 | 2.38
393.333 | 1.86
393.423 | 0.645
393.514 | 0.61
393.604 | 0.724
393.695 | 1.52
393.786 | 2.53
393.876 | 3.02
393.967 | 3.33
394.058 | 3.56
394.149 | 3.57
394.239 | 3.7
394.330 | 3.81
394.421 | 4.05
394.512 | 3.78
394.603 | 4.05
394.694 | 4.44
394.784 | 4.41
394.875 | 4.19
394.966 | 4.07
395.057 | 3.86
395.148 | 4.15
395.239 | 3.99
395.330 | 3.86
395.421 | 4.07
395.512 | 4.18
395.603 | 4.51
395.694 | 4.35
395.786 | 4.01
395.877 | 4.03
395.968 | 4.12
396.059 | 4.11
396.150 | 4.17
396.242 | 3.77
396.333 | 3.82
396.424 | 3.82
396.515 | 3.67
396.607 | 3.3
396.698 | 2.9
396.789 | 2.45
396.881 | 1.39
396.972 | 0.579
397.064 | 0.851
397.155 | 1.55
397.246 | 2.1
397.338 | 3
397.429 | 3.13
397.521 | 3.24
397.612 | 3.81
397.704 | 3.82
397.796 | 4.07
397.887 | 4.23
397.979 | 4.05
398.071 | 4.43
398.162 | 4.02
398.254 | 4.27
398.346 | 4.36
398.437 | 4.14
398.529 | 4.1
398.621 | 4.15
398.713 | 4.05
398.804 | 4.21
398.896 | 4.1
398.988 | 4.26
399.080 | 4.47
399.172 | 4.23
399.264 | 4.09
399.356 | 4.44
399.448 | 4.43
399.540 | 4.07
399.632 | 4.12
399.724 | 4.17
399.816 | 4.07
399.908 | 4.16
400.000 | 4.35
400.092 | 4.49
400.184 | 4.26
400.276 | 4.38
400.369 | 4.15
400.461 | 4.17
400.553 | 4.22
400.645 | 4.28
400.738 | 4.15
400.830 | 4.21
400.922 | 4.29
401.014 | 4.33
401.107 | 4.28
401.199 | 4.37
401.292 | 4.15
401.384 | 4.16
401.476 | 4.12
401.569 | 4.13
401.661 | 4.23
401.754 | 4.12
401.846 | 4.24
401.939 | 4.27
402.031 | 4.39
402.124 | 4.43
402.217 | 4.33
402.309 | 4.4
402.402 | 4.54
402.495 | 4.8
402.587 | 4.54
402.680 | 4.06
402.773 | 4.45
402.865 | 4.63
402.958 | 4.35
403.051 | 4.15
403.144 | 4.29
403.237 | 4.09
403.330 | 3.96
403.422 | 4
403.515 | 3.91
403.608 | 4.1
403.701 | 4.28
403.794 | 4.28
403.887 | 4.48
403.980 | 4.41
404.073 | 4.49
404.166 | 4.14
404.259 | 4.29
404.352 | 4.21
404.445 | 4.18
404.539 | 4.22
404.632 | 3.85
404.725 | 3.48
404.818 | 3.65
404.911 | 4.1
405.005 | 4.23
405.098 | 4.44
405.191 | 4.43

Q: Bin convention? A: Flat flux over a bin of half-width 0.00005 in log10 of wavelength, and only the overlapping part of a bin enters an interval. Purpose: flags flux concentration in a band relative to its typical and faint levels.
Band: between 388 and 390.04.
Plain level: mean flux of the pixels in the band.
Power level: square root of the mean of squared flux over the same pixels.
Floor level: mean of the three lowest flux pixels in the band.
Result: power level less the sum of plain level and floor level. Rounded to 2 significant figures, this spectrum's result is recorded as -2.4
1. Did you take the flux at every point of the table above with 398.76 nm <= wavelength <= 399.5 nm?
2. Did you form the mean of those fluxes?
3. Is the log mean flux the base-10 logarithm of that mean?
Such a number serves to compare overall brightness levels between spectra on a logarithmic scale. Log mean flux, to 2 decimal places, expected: 0.63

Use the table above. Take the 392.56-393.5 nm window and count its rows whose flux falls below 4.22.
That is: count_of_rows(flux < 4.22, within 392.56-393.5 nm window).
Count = 10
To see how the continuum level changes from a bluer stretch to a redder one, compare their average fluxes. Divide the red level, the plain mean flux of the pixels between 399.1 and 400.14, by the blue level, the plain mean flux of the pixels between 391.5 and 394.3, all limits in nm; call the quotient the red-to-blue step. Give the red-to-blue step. 1.32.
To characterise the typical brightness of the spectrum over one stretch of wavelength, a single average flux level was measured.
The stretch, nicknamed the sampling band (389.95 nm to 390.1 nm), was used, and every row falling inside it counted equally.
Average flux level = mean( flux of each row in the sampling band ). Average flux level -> 3.74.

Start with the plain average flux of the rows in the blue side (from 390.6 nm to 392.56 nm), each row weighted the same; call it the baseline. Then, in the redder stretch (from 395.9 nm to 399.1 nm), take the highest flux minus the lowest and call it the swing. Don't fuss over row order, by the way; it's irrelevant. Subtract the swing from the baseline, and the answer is 0.14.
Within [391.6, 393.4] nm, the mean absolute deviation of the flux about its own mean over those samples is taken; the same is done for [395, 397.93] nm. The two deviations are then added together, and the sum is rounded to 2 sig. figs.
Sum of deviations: 1.3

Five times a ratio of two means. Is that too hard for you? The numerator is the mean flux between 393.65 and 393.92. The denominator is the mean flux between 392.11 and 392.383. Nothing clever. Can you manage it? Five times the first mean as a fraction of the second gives 3.2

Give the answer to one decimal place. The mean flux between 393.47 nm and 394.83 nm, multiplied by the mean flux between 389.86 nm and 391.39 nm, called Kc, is 12.6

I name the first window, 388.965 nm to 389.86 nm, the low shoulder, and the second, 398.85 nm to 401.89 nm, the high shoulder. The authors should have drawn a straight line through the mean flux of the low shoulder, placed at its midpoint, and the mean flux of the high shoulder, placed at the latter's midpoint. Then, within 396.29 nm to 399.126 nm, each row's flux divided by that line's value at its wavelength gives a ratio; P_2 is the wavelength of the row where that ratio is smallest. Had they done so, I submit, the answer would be 396.972 nm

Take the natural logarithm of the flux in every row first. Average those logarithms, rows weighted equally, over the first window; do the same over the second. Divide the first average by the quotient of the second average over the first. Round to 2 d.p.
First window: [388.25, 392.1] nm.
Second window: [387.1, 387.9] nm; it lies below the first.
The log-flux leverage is 1.26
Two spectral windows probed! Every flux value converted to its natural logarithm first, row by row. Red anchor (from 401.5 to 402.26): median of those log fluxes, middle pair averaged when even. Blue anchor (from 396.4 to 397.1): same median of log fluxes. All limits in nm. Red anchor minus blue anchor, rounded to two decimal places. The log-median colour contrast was 0.47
